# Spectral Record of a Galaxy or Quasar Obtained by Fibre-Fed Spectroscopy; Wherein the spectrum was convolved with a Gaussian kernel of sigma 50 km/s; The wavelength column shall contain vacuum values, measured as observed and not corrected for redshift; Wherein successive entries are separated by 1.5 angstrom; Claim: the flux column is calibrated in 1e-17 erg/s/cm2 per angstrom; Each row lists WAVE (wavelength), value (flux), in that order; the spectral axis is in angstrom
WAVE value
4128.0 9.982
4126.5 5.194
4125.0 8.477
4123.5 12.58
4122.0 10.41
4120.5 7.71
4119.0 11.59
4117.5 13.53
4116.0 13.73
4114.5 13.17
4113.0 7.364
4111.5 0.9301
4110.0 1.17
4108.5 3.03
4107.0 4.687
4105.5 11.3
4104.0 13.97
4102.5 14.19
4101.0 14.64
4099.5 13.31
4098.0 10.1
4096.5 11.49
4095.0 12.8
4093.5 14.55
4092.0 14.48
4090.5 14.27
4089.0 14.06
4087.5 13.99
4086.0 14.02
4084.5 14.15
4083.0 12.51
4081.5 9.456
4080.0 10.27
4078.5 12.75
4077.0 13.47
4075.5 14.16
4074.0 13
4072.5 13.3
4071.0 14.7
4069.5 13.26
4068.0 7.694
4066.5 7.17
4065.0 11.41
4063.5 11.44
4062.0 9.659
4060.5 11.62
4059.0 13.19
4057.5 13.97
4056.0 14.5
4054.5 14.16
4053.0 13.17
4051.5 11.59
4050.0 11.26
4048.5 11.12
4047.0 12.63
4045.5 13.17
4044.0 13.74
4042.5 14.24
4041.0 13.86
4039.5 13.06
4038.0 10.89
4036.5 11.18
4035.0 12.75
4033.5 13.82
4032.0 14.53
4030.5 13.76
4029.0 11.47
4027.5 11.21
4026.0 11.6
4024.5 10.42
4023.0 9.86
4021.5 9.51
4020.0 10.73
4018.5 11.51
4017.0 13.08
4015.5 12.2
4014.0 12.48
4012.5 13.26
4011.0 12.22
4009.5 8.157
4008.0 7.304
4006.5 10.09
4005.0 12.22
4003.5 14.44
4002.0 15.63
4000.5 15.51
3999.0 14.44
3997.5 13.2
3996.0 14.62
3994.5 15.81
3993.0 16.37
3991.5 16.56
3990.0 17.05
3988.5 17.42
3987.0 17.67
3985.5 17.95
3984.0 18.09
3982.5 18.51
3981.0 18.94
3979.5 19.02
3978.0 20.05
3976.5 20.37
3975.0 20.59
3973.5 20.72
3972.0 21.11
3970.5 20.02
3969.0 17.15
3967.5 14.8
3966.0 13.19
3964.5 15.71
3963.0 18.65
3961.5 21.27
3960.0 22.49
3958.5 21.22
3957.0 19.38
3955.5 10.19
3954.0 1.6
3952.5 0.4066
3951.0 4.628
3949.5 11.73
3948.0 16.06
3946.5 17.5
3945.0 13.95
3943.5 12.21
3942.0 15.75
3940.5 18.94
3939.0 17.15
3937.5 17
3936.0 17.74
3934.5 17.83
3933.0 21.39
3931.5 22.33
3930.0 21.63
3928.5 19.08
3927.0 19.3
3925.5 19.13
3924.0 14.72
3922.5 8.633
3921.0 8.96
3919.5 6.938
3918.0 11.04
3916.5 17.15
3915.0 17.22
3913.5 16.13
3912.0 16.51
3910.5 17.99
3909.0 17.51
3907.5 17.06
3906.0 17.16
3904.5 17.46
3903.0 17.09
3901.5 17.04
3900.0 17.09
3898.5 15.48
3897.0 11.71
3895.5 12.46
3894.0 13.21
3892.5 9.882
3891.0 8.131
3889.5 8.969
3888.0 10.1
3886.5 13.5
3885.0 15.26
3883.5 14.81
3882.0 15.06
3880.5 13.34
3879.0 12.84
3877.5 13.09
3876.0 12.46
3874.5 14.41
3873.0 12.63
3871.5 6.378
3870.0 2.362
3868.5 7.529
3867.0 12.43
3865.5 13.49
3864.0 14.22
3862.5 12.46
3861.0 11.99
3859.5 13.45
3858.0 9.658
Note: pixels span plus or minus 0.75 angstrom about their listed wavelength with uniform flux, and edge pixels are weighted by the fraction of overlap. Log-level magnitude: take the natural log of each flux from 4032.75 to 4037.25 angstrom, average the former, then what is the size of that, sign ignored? 2.53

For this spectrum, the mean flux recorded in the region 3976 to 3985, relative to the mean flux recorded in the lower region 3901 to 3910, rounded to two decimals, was 1.11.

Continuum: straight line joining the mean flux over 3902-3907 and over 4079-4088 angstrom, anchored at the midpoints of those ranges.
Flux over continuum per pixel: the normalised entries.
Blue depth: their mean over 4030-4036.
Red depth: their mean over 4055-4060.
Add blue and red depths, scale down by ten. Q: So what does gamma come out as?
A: 0.205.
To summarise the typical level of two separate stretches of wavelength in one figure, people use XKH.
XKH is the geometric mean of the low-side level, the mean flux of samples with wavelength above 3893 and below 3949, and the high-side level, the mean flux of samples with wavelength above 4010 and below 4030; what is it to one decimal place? 13.6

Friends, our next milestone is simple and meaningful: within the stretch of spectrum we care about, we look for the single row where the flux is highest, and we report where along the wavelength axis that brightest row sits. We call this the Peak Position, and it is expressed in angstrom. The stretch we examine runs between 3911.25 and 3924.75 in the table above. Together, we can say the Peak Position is 3915.0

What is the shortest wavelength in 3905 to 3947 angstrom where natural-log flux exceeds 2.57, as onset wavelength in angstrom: 3906.0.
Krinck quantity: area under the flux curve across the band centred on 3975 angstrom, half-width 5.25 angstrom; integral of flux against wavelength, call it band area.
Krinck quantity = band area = 213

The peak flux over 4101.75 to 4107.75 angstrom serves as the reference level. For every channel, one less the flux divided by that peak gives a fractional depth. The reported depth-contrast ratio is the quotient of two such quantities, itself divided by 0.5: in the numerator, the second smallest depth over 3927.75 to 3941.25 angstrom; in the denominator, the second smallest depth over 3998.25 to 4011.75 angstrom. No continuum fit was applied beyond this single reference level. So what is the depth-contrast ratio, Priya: 11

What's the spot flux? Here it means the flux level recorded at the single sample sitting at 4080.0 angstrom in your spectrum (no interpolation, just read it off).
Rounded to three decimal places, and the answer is 10.270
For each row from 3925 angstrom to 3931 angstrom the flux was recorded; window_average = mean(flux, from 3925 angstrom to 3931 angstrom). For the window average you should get 20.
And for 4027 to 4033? 13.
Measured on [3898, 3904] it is 17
